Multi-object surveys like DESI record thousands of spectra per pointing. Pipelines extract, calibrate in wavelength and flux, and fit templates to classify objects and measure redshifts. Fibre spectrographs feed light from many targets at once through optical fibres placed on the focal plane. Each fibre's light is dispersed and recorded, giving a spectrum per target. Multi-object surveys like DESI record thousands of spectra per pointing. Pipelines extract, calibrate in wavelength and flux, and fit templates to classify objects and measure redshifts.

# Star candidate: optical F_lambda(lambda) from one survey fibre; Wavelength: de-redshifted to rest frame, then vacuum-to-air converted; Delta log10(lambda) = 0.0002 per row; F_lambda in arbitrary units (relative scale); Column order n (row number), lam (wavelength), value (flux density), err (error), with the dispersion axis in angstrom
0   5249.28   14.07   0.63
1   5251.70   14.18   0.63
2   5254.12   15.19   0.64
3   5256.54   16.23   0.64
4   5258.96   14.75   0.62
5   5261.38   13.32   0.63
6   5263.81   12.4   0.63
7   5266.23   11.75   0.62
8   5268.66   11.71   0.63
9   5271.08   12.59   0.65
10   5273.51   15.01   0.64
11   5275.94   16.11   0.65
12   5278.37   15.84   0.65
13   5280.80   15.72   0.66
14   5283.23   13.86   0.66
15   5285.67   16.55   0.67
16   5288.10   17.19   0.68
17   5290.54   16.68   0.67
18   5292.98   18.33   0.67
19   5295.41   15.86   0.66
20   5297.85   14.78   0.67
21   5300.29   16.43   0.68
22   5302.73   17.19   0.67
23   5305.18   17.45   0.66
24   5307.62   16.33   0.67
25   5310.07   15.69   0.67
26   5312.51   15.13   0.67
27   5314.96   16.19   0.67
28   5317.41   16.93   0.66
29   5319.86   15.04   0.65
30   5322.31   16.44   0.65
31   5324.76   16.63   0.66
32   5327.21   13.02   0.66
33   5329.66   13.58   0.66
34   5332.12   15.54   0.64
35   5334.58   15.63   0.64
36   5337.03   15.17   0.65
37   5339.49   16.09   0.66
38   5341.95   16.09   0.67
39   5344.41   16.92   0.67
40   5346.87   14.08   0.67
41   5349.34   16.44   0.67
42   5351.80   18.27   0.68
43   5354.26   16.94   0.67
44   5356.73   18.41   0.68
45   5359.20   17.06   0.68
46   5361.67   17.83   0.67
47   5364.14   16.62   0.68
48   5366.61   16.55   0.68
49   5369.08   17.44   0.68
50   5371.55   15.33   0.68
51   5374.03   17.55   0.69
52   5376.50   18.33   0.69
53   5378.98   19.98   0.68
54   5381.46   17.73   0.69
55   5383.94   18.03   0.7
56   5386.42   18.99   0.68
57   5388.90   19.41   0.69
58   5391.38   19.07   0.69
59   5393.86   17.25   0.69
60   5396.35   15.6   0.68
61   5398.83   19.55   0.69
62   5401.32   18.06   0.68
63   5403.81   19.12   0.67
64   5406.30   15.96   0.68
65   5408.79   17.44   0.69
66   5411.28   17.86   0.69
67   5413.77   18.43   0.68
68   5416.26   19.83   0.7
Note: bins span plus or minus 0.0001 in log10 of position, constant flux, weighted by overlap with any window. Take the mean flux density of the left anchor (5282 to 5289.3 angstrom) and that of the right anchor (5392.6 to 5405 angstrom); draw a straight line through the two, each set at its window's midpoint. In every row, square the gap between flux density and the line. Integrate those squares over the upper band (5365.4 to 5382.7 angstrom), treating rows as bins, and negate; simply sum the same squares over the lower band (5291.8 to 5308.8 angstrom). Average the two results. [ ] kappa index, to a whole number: -9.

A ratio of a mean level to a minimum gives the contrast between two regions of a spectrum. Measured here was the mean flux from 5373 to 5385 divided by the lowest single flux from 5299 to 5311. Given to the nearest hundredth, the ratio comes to 1.17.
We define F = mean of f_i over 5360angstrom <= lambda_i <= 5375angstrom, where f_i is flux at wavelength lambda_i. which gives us 16.9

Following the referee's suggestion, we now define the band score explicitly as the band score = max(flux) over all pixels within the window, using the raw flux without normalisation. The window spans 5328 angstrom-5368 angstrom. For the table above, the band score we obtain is 18.41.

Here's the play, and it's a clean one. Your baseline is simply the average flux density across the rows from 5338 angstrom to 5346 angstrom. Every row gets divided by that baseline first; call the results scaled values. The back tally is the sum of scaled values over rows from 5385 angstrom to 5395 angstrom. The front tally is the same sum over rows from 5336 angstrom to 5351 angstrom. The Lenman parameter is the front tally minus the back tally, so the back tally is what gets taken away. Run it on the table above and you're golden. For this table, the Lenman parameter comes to 1.2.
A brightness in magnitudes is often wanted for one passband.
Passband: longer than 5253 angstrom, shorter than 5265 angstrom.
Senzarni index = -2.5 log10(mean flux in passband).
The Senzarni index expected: -2.89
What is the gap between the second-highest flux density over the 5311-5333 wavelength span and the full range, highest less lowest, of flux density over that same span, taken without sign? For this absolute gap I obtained 12.7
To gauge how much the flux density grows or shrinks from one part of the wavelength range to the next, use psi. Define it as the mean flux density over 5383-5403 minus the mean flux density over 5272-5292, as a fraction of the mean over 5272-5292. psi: 0.15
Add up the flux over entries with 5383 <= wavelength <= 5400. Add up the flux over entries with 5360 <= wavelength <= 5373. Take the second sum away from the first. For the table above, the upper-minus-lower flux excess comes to 44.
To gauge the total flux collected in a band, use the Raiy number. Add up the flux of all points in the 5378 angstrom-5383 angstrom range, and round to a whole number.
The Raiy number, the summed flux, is 38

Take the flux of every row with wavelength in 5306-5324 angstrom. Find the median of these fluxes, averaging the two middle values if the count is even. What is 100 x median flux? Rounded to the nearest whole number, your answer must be 1619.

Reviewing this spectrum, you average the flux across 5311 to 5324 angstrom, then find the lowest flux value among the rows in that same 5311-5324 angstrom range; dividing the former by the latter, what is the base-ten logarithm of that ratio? 0.03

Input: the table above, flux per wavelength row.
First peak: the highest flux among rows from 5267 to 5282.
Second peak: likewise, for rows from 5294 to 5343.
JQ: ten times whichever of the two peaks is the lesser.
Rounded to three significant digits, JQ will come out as 161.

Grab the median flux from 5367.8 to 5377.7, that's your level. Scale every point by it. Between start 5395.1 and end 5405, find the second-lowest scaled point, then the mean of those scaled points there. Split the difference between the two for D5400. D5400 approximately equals 1.03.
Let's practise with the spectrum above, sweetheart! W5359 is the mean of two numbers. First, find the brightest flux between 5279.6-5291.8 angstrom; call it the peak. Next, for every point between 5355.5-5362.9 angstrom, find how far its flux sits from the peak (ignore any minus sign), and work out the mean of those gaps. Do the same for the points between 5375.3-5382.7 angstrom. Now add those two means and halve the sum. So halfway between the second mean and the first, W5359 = 1.08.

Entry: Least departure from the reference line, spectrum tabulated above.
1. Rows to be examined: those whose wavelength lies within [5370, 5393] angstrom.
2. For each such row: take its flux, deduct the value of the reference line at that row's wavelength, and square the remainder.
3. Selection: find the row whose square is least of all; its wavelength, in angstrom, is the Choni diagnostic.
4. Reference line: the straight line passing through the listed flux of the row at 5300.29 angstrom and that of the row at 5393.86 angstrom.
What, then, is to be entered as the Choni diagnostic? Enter 5374.03 angstrom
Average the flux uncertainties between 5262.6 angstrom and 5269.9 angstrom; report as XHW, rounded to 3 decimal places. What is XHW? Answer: 0.627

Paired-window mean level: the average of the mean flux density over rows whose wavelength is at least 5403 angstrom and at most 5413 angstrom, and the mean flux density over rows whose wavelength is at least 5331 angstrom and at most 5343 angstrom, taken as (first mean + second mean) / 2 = 16.6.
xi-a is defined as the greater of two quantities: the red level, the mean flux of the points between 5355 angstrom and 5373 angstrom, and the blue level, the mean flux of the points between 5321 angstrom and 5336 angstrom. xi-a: 17.0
